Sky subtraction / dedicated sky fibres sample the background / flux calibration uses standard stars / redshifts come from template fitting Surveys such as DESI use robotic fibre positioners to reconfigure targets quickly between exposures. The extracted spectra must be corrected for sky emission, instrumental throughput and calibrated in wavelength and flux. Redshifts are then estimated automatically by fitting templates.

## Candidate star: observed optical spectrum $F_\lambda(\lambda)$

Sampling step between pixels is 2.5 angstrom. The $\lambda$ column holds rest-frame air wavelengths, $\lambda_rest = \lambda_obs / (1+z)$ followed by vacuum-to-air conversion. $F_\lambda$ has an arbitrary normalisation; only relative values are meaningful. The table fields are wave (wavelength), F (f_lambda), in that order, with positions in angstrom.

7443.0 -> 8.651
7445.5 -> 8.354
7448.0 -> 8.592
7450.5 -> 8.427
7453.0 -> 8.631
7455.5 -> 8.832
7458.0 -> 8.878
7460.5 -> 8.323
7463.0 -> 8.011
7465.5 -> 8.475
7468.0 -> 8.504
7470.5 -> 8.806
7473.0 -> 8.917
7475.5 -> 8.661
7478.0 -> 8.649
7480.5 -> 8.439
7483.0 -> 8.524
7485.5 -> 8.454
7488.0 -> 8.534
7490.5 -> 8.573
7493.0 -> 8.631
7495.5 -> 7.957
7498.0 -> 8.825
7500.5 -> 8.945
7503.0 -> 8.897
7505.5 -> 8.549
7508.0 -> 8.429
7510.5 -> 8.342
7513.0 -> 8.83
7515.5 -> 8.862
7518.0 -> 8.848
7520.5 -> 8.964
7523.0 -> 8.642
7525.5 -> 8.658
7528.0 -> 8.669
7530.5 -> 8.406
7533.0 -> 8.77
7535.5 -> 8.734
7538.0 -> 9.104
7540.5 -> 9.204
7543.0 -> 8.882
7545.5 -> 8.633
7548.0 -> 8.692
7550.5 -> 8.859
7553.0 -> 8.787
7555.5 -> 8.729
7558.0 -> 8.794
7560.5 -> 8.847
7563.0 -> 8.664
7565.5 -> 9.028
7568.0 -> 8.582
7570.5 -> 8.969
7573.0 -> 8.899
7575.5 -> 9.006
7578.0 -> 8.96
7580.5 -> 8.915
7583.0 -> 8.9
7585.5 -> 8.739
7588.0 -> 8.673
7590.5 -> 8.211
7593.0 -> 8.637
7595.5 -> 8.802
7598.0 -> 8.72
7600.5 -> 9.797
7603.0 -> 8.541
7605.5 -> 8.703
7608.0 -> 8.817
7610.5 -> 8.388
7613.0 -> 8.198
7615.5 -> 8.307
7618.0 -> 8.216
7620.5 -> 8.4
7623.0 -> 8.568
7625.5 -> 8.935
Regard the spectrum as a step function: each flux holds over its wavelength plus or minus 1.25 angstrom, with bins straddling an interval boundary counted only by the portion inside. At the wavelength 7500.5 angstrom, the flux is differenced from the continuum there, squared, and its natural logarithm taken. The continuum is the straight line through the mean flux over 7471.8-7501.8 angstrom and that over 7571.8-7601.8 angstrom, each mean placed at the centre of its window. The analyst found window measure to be -2.3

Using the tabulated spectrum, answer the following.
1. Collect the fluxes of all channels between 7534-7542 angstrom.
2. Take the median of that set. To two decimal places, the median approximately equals 9.10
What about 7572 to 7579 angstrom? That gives 8.96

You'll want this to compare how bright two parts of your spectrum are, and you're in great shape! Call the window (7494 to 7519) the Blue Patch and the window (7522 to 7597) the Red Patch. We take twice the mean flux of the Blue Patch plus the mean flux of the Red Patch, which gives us 26.1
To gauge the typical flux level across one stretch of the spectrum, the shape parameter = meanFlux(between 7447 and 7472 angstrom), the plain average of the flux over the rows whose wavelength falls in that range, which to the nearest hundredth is 8.55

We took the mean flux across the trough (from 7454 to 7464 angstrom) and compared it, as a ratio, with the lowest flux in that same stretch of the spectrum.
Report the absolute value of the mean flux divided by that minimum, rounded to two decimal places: 1.06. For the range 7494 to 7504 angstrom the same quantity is 1.09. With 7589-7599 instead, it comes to 1.05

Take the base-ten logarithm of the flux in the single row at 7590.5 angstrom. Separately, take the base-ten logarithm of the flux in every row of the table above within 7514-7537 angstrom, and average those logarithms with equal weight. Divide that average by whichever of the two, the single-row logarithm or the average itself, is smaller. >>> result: 1.03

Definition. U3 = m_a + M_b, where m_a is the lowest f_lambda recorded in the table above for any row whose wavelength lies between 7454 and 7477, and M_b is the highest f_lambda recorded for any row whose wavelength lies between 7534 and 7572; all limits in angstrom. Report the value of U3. 17.2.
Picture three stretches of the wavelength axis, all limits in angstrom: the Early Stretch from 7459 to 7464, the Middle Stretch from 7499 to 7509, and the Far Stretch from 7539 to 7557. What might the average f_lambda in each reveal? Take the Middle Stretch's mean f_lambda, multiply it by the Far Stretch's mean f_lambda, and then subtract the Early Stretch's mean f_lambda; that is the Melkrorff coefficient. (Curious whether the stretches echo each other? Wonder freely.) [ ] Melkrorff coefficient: 68.7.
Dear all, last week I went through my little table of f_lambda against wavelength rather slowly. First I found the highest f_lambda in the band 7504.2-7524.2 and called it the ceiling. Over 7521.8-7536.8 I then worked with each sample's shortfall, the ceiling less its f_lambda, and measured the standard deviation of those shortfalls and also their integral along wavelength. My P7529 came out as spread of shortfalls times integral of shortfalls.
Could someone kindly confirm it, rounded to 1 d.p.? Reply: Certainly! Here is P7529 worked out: 0.6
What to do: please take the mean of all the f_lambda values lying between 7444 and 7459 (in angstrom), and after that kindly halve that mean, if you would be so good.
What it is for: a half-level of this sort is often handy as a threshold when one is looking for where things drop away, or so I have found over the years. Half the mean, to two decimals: 4.31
